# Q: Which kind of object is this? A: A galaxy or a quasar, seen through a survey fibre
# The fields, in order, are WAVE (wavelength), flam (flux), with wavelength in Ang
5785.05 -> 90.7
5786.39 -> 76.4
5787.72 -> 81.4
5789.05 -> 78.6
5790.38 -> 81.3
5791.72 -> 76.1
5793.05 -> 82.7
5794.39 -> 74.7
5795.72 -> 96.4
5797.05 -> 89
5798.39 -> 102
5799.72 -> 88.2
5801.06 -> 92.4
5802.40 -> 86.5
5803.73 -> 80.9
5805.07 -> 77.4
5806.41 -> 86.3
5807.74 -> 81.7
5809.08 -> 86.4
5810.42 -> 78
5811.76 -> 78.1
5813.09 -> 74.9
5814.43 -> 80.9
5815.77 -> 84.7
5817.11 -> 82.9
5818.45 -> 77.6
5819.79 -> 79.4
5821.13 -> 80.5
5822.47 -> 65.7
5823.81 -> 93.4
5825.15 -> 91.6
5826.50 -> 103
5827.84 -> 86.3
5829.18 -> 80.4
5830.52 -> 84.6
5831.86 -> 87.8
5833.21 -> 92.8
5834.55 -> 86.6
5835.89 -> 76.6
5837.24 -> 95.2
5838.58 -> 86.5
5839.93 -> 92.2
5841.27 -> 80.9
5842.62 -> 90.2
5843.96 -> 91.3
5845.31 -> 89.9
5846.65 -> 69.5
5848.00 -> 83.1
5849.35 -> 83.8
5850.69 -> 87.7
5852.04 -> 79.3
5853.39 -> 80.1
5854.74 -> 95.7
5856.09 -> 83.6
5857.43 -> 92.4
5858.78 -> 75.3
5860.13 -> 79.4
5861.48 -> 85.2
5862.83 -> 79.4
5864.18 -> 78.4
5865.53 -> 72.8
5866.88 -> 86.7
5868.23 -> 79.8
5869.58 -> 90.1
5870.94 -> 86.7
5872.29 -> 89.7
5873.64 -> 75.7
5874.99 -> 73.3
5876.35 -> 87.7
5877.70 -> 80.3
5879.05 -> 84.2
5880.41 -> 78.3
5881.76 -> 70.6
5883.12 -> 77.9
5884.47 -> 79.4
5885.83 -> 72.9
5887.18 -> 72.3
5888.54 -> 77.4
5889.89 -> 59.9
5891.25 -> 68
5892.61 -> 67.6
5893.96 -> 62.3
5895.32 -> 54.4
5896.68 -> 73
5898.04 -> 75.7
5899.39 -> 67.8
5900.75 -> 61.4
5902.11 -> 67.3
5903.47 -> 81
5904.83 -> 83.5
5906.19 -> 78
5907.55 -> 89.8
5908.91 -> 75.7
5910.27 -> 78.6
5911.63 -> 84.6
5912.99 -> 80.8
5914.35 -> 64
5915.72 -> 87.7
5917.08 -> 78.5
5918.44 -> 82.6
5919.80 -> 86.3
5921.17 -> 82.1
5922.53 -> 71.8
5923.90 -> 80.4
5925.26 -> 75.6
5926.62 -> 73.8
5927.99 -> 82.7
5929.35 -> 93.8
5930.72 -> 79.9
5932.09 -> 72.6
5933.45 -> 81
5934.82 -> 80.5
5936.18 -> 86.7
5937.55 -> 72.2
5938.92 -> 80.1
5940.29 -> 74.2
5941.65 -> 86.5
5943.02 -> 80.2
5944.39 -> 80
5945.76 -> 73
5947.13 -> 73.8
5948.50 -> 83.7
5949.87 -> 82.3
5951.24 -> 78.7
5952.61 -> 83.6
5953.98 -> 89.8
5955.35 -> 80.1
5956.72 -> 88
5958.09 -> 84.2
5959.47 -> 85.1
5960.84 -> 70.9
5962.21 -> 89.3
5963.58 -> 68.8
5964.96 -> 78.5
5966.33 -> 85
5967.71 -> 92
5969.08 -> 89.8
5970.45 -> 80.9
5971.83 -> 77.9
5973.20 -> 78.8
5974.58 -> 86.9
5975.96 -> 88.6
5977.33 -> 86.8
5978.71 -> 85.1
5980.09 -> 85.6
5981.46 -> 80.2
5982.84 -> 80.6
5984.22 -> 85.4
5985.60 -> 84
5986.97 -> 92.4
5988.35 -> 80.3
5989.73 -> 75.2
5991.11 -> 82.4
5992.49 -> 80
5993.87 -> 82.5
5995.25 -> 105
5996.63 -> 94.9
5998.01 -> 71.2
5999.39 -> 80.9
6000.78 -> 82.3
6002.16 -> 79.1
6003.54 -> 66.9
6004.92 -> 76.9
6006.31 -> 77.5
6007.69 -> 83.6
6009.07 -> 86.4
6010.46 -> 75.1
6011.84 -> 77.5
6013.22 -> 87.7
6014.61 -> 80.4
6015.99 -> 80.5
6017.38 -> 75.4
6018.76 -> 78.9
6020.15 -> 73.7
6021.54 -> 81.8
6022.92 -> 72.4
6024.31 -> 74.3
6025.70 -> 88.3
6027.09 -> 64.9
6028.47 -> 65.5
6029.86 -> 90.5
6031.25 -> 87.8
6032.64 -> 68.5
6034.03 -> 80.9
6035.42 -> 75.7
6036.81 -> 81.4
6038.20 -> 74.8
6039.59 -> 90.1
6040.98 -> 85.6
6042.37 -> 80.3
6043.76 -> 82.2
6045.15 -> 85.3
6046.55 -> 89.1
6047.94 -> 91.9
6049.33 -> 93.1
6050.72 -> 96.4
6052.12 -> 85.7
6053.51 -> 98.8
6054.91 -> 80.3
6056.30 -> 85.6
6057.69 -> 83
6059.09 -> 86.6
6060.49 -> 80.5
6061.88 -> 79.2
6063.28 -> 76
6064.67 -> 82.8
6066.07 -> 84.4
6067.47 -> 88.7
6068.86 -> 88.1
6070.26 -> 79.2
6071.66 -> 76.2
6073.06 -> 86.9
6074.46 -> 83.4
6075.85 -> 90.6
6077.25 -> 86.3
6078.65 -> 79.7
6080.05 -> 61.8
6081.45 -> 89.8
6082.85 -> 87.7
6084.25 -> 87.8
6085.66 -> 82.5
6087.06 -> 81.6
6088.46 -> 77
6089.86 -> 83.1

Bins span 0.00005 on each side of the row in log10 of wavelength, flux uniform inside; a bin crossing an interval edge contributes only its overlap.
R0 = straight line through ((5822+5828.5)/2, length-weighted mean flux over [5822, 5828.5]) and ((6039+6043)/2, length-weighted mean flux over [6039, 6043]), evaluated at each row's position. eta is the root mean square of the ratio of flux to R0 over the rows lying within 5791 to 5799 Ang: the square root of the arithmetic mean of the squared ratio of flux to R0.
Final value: 0.98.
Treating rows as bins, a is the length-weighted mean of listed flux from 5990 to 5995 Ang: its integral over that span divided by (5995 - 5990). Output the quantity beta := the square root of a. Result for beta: 9.12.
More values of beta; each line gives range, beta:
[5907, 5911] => 9.01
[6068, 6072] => 9.05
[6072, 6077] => 9.29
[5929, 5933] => 9.00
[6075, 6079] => 9.28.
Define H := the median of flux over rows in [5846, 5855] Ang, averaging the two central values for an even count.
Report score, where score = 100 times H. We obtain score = 8310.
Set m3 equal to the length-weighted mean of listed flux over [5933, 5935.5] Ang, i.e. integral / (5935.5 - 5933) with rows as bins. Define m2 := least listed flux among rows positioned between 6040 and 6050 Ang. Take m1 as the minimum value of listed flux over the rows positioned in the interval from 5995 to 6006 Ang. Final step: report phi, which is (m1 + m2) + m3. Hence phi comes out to 228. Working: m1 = 66.9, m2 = 80.3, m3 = 81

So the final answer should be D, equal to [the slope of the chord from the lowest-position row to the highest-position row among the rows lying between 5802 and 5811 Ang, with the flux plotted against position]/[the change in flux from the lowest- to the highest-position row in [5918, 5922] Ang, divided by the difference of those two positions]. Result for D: 5.8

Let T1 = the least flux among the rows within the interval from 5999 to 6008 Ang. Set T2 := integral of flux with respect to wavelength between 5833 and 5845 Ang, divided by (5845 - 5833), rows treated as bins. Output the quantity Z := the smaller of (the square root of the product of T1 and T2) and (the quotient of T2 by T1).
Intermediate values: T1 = 66.9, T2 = 88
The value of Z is 1.31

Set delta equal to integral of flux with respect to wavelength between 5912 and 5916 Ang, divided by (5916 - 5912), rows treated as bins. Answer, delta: 77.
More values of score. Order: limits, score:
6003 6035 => 7750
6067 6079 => 8630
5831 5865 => 8520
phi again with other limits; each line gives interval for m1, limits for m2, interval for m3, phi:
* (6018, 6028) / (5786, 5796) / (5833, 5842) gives 227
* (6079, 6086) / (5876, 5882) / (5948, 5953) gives 214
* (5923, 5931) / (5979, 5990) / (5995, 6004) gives 231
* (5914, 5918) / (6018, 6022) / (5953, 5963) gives 221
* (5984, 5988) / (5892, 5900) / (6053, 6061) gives 224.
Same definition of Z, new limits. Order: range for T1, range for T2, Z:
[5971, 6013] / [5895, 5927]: 1.15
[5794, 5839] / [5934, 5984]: 1.25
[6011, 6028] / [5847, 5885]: 1.26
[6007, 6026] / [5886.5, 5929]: 1.04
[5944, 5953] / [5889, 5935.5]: 1.04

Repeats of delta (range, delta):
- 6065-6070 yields 86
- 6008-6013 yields 81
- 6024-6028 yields 75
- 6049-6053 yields 92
